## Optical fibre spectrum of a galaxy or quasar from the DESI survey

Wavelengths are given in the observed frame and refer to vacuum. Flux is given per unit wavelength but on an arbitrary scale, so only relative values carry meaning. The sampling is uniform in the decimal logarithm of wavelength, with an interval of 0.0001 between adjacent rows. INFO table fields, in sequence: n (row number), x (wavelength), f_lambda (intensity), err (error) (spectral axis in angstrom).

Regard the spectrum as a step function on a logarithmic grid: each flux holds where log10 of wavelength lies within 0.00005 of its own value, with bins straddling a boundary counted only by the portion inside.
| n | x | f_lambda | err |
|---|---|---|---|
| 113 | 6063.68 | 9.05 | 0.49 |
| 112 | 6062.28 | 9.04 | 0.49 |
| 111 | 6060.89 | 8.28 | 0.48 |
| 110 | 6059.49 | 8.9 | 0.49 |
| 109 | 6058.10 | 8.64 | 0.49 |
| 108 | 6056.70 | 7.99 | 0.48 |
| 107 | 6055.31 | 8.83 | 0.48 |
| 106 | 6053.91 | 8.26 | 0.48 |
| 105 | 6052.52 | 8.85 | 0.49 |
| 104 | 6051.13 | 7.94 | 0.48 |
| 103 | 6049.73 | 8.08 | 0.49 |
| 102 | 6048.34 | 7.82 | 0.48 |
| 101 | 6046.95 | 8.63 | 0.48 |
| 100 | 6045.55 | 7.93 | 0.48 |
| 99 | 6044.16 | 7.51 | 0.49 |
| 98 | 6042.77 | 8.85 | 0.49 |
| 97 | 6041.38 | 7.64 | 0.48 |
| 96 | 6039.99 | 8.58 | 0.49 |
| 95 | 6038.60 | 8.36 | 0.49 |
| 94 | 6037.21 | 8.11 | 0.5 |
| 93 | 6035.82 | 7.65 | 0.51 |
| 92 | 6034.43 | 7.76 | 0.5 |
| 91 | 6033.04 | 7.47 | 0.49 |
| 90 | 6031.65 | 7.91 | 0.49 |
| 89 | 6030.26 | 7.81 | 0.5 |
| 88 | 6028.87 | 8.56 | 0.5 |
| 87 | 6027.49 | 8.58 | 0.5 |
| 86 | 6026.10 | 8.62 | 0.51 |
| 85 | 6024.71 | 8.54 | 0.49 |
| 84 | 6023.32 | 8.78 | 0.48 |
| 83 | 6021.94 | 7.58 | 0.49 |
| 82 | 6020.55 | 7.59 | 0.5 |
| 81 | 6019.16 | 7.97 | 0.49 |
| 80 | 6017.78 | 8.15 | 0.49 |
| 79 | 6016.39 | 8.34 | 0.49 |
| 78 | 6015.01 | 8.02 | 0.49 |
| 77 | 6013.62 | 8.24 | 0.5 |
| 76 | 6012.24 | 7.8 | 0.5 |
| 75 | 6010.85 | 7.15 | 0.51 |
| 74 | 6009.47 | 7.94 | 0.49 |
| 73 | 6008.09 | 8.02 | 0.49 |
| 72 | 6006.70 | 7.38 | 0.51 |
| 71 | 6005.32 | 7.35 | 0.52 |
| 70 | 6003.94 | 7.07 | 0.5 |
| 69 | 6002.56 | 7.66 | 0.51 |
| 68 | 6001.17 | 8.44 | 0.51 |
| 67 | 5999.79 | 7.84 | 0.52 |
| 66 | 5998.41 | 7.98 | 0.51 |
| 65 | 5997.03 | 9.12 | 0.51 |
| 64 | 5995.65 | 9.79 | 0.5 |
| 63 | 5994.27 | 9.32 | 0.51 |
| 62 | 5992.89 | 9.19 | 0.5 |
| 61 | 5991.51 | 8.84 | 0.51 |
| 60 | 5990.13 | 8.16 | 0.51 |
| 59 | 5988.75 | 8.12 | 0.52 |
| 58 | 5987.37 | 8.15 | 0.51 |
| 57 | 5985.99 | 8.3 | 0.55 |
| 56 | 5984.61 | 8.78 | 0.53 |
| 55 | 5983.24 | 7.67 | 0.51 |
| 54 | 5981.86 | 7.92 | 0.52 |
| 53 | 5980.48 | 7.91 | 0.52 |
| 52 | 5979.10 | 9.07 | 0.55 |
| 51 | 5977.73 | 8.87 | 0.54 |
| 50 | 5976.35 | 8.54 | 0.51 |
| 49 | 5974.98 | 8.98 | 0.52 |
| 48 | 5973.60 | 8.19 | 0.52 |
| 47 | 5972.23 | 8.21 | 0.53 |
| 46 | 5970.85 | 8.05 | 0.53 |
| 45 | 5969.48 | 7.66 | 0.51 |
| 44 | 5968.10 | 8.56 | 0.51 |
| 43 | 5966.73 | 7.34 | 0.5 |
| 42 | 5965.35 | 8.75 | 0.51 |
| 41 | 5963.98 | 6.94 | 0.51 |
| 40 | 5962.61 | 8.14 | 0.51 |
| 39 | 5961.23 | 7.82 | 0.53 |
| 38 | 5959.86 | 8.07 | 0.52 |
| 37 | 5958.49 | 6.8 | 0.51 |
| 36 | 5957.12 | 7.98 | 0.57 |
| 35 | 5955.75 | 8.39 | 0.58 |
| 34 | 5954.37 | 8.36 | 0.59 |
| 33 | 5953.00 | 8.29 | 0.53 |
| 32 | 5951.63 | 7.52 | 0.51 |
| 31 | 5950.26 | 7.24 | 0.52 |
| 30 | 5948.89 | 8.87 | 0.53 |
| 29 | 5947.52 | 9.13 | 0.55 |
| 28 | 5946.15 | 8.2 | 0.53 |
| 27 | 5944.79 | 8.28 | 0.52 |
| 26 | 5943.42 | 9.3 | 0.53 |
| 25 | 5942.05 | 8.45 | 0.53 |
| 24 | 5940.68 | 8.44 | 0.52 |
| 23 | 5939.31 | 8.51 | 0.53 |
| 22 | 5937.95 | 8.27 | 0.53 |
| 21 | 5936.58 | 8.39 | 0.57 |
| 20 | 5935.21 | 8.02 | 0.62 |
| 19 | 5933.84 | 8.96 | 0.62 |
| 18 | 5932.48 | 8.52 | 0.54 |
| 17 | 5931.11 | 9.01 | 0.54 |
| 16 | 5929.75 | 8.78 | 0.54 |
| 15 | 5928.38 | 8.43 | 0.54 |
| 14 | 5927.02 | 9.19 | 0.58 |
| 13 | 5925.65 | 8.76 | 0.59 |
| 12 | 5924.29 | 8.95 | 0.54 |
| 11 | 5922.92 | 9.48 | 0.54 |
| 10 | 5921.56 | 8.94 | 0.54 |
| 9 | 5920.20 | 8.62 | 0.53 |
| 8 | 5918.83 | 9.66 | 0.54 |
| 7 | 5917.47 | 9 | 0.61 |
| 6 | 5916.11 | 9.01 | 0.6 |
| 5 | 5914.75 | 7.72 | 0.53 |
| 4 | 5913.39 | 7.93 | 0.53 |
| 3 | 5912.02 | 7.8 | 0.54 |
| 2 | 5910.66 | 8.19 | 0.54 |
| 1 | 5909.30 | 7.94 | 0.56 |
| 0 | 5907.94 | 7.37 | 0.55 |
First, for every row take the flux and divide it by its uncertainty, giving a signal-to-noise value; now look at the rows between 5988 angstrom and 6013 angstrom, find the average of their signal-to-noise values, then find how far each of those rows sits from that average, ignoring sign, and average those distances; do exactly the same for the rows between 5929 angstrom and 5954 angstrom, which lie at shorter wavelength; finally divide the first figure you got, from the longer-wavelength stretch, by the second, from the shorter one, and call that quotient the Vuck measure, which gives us 1.5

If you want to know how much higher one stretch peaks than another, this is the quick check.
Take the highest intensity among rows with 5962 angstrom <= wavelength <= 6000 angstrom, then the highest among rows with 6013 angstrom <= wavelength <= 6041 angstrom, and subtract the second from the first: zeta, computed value 1.0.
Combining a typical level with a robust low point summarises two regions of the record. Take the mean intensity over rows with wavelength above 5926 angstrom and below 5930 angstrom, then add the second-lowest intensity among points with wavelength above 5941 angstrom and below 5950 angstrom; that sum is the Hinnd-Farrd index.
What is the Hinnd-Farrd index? 17.1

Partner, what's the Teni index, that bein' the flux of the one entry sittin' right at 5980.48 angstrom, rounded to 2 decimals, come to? 7.91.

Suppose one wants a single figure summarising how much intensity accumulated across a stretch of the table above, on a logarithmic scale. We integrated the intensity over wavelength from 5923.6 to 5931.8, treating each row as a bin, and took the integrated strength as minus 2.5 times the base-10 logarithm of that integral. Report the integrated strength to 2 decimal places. -4.65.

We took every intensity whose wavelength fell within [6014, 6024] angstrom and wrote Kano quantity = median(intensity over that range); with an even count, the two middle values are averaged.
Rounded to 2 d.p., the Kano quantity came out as 8.02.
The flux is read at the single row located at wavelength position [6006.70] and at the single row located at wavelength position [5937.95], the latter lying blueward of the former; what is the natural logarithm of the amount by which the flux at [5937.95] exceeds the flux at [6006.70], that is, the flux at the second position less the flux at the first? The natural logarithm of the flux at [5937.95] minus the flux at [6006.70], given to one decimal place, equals -0.1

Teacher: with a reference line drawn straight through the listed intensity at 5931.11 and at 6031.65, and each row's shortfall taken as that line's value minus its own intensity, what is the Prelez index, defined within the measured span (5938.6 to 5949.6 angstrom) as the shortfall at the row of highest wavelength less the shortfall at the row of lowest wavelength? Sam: -0.5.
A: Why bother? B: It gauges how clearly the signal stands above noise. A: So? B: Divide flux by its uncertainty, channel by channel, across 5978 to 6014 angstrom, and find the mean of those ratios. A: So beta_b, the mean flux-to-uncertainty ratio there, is 16.0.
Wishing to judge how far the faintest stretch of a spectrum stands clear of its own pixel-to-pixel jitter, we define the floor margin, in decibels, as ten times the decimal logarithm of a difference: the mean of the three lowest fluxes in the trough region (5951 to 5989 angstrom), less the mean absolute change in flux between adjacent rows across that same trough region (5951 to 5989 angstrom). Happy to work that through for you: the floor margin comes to 8.1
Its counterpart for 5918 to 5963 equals 8.2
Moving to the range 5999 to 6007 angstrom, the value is 8.3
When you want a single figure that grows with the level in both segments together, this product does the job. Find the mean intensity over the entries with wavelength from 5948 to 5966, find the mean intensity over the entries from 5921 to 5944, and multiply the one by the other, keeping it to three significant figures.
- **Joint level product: 69.3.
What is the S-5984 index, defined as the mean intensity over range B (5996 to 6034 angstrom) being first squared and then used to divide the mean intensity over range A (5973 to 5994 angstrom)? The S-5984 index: 0.132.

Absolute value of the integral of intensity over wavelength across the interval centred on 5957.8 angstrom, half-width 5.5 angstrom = 88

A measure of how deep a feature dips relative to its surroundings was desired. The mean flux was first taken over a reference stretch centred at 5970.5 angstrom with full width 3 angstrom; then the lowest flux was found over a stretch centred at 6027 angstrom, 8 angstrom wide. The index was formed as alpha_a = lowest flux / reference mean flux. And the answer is 0.99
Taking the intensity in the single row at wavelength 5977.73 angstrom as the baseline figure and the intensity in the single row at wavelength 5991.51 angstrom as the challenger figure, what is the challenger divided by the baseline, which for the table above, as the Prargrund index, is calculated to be 1.00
